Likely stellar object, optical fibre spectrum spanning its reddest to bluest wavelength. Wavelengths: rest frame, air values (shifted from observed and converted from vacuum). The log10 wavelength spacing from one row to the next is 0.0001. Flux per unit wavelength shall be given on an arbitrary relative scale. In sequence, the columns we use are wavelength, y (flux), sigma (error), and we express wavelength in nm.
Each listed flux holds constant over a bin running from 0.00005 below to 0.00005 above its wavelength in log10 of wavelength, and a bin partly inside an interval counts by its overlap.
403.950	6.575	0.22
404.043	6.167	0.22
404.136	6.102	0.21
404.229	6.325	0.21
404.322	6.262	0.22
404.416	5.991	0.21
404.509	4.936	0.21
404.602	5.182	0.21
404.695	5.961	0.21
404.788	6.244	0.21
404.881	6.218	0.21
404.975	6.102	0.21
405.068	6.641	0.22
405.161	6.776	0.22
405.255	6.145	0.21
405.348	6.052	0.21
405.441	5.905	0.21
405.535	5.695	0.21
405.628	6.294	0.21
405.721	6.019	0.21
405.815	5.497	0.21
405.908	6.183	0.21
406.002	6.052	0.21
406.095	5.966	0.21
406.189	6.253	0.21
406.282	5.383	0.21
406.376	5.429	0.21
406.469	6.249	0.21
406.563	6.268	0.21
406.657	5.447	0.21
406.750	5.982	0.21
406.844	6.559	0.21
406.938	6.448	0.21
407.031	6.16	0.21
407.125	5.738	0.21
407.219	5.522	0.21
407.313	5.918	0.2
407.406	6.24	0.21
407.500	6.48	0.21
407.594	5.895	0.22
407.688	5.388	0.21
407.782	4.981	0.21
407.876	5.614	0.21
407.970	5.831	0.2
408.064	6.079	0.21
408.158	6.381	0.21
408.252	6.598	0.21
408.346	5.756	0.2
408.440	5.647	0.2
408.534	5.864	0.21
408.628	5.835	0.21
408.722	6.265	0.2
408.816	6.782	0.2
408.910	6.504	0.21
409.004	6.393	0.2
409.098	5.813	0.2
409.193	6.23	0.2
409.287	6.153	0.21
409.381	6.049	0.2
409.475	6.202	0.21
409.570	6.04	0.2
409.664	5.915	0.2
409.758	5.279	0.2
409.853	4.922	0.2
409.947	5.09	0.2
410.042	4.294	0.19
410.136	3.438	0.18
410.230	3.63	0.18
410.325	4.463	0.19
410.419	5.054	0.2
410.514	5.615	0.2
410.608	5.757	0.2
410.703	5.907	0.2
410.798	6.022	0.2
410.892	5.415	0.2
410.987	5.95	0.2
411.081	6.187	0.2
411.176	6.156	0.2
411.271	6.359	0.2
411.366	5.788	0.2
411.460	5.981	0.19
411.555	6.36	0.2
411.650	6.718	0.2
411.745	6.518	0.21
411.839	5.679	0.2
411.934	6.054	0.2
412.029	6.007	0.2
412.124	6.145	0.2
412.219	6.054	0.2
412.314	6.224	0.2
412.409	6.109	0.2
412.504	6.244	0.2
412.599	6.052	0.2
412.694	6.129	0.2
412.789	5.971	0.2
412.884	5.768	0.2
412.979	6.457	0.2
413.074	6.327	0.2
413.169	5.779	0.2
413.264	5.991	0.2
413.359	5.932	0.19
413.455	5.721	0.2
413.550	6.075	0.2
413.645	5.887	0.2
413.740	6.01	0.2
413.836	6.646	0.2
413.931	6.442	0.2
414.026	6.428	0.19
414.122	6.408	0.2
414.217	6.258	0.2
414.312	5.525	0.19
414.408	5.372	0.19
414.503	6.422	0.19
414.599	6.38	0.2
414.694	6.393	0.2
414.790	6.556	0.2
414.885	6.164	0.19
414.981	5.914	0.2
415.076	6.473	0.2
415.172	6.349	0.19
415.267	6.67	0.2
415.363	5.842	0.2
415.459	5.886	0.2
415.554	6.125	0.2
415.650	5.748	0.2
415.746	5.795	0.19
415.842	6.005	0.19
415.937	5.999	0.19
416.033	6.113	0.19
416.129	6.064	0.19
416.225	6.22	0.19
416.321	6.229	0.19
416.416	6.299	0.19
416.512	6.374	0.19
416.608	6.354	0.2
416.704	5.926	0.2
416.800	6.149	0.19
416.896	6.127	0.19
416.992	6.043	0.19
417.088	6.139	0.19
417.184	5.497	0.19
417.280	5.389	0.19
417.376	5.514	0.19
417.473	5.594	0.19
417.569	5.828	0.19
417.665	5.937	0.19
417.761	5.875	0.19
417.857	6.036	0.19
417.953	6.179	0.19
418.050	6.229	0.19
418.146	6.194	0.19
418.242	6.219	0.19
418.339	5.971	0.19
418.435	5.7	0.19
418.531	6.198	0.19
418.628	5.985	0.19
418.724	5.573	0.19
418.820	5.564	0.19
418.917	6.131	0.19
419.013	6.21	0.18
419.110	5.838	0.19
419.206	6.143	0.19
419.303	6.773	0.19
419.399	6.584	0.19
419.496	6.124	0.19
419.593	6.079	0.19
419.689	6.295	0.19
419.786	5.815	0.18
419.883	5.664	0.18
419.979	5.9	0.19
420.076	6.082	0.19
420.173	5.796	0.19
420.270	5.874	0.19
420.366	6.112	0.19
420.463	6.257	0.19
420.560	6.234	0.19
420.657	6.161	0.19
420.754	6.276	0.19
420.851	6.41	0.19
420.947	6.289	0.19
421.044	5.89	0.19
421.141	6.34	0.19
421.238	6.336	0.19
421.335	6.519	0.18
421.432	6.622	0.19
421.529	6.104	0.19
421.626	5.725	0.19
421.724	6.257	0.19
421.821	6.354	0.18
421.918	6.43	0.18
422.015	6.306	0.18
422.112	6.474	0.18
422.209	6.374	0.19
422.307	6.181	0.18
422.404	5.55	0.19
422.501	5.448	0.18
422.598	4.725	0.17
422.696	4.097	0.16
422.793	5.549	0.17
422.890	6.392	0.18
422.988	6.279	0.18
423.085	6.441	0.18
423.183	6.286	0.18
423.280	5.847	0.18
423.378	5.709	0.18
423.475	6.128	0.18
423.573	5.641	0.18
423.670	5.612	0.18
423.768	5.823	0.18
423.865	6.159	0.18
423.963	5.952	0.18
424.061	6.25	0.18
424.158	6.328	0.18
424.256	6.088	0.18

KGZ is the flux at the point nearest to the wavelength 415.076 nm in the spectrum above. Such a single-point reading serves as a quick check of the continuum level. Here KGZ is 6.473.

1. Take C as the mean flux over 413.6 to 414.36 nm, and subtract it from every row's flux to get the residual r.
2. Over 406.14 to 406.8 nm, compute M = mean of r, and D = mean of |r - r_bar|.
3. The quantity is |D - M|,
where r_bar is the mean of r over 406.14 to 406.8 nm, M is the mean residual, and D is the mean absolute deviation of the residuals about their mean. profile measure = 0.72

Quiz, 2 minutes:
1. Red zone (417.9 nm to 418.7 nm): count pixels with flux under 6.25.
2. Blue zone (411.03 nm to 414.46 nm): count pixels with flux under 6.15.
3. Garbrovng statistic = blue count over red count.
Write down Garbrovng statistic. 2.6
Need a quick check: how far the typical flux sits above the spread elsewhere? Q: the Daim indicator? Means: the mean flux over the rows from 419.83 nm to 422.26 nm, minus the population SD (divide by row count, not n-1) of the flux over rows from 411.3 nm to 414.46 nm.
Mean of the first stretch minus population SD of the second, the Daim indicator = 5.88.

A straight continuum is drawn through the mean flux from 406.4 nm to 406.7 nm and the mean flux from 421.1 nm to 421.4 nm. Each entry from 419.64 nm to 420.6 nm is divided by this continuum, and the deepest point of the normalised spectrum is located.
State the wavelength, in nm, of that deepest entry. 419.883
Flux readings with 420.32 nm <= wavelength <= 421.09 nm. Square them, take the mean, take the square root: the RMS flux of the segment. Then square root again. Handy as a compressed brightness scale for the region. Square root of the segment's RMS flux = 2.49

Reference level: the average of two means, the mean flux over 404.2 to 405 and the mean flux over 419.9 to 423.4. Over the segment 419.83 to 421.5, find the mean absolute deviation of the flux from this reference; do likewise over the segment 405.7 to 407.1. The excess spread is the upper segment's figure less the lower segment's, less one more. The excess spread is -1.03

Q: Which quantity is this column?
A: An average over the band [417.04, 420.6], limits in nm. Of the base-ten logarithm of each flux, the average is 0.777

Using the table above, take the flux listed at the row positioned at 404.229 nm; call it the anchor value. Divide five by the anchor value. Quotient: 0.79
